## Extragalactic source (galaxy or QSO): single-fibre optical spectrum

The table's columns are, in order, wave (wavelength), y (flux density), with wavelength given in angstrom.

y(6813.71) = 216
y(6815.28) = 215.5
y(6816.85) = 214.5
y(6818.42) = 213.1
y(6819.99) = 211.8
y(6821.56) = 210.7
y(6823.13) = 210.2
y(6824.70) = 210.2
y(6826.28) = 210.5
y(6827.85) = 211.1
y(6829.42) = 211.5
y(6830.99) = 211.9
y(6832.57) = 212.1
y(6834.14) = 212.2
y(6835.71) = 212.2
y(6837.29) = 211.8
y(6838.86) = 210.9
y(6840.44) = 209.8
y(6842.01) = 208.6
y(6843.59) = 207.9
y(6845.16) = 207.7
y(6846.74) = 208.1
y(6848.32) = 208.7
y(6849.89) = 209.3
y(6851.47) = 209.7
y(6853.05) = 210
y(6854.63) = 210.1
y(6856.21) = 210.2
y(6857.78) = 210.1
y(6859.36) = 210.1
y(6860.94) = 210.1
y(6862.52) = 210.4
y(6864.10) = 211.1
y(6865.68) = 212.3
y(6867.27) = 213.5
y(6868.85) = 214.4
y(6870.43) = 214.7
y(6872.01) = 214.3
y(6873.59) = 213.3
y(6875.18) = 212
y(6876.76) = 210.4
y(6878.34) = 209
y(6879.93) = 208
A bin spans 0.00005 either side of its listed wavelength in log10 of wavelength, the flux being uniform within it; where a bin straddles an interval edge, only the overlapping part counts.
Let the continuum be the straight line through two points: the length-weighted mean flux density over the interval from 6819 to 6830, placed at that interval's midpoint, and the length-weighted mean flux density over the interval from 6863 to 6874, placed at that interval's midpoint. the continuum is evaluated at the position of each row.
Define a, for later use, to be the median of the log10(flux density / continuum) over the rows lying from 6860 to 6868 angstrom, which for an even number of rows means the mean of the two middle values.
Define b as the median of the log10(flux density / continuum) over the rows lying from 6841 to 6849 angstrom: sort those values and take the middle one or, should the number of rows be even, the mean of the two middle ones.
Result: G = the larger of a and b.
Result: -0.0040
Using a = -0.004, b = -0.008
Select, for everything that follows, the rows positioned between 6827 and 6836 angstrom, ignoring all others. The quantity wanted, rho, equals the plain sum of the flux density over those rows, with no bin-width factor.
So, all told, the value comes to 1271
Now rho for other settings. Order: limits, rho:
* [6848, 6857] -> 1258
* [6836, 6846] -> 1257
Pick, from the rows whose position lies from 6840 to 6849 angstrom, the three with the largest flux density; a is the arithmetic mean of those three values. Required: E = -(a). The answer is -209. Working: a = 209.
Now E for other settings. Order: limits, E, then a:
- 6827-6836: -212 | 212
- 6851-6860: -210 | 210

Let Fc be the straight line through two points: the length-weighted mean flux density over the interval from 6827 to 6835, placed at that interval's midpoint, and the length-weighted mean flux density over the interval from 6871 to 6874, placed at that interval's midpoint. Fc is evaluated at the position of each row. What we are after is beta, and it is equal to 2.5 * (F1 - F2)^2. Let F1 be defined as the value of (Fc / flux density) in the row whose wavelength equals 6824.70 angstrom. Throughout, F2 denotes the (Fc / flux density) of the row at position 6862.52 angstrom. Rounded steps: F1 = 1.01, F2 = 1.02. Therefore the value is 0.0002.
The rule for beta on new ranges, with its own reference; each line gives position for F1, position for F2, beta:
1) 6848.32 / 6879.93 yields 0.0004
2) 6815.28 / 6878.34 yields 0.0056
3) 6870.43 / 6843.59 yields 0.0016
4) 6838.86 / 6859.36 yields 0.0002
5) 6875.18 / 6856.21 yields 0.0000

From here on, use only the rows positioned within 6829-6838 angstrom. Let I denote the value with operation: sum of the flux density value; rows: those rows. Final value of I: 1272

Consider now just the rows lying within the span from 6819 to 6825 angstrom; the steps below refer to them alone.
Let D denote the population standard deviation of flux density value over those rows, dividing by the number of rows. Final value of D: 0.65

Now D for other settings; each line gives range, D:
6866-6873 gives 0.44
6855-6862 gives 0.04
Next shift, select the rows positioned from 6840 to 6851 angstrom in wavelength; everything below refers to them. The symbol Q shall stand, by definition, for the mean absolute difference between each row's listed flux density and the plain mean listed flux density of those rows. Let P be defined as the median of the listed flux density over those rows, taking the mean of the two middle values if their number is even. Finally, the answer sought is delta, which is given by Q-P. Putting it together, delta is -208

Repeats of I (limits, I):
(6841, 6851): 1250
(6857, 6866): 1264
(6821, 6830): 1264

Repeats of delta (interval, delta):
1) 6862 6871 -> -211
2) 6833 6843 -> -210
